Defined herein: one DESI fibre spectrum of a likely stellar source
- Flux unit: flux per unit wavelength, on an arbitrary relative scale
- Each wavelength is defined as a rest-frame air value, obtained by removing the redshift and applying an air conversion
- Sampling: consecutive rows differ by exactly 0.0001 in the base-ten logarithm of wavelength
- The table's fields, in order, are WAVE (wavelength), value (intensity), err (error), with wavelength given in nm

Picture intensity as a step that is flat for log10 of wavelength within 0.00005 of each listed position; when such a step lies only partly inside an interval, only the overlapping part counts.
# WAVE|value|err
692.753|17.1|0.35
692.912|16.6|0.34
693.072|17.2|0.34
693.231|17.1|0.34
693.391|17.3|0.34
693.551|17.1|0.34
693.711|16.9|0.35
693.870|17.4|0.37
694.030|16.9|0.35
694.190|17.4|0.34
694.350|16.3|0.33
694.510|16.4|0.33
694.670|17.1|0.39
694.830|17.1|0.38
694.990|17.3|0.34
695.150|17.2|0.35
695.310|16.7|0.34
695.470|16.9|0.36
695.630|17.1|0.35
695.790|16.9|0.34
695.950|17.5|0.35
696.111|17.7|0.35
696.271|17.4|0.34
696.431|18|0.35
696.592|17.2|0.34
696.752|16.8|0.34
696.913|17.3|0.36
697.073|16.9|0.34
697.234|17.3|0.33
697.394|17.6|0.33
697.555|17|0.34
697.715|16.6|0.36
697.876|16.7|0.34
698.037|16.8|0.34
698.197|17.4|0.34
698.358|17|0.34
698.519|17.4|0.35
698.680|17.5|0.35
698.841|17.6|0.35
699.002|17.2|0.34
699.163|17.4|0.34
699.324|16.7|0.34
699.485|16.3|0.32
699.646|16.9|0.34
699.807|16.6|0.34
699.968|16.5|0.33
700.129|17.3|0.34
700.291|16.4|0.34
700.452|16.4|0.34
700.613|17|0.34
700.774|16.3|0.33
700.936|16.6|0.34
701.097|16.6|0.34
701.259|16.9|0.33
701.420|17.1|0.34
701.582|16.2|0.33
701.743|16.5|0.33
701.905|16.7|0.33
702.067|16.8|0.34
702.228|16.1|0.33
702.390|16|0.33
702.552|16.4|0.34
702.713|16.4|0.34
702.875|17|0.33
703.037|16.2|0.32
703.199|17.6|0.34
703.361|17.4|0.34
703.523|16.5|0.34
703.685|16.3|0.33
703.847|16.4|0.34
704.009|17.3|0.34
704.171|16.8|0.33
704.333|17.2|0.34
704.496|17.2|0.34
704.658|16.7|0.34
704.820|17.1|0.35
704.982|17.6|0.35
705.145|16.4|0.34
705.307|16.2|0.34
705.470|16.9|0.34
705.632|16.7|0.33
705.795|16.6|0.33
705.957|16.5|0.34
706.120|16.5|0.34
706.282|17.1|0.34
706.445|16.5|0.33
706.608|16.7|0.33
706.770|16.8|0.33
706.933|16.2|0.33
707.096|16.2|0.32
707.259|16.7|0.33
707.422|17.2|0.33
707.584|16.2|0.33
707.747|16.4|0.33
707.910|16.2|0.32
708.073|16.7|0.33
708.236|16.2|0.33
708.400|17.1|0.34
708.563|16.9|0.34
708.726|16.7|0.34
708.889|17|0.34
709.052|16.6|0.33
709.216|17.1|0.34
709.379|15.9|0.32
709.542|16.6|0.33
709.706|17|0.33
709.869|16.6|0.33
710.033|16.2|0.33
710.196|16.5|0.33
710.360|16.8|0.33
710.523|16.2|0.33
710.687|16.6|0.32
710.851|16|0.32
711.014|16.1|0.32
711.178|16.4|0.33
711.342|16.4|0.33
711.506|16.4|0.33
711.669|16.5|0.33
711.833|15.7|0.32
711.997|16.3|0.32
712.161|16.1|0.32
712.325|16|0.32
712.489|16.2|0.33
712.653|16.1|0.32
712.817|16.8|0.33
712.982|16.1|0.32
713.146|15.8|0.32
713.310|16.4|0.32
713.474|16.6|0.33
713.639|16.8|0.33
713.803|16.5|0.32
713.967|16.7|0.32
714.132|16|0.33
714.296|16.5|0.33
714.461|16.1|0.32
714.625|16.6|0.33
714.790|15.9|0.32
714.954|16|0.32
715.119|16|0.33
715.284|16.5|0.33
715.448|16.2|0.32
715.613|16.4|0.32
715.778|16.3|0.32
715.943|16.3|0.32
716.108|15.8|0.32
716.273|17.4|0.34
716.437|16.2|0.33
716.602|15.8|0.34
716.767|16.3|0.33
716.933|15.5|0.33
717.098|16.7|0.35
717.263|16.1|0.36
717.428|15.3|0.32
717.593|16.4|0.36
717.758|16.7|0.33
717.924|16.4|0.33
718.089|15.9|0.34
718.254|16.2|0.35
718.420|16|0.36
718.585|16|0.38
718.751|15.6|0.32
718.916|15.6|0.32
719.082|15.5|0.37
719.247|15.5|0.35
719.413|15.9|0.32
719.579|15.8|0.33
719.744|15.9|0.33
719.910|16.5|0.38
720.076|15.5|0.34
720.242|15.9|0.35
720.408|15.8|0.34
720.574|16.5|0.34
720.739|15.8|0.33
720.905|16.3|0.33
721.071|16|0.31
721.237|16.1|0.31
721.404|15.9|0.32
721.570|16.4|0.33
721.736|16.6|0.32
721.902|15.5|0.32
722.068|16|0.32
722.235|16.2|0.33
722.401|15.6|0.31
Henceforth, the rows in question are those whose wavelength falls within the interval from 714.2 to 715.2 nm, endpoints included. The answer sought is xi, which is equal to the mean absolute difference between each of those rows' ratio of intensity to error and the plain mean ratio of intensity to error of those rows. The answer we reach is 0.5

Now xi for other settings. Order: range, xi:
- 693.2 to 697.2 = 1.4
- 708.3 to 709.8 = 0.5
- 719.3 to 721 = 1.6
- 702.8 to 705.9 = 1.0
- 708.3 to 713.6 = 0.5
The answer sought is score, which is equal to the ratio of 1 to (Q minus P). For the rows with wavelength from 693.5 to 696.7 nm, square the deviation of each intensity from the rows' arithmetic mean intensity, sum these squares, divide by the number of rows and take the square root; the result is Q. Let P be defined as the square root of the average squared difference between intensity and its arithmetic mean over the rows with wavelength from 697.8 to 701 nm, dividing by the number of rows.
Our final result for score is -38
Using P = 0.420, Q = 0.394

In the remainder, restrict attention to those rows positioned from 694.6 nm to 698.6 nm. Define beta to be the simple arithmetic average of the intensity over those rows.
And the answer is 17.2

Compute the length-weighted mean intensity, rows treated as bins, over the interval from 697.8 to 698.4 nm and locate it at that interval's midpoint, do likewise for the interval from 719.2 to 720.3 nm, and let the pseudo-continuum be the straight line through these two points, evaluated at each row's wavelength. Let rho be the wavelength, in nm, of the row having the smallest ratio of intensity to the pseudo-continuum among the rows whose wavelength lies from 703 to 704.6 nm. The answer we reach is 703.037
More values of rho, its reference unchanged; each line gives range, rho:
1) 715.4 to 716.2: 716.108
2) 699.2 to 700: 699.485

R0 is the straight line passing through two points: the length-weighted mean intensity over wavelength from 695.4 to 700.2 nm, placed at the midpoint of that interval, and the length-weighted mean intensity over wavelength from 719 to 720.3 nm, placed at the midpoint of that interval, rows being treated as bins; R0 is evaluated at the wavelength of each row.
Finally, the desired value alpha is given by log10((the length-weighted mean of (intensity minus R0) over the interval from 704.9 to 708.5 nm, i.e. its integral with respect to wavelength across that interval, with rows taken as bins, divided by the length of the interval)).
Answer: -1.47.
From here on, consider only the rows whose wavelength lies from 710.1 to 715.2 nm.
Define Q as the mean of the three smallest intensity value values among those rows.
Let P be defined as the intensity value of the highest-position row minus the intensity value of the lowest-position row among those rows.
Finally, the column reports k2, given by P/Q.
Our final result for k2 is -0.032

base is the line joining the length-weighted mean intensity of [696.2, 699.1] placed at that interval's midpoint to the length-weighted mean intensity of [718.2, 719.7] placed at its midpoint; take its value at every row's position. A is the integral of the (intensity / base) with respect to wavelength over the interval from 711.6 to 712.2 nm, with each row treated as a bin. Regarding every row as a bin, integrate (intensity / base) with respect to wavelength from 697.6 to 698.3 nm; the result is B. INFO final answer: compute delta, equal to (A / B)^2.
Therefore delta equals 0.7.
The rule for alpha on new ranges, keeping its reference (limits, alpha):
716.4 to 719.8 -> -1.22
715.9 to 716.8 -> -0.53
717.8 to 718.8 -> -0.78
